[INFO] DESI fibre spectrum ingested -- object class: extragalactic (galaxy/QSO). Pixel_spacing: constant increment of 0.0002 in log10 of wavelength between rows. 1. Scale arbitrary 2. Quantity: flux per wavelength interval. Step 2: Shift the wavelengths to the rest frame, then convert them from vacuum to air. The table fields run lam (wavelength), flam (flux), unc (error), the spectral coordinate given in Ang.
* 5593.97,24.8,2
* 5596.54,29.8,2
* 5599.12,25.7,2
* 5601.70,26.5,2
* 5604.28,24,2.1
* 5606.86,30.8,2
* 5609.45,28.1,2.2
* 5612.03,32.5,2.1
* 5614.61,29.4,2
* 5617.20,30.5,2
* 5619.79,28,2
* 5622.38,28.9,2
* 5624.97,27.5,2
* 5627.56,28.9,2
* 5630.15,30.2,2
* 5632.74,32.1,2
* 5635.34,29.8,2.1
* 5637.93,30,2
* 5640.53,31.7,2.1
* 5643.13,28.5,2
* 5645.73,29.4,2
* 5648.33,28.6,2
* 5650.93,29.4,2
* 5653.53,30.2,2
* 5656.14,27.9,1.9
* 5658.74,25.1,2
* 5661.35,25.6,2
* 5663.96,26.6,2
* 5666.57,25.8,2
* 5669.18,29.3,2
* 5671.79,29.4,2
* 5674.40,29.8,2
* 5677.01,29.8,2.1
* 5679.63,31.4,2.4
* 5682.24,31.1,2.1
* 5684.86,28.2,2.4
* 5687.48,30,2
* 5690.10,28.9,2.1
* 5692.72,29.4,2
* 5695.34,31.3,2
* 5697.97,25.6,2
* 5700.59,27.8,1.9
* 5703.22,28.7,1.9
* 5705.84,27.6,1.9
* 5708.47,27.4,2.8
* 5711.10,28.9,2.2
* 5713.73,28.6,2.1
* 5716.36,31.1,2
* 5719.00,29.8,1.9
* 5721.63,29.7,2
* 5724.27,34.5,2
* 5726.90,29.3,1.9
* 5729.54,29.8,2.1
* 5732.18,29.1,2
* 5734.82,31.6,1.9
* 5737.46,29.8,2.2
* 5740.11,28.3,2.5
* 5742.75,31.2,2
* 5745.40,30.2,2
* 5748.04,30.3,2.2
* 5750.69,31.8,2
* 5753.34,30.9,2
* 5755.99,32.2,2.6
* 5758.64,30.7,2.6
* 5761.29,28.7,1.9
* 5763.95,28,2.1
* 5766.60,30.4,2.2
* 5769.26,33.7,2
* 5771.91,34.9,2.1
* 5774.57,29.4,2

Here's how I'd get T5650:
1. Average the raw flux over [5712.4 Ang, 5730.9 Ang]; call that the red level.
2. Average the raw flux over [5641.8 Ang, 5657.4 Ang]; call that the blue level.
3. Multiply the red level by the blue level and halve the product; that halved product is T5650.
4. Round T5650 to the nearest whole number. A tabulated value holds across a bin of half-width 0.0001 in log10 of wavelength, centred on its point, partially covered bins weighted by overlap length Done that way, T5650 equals 441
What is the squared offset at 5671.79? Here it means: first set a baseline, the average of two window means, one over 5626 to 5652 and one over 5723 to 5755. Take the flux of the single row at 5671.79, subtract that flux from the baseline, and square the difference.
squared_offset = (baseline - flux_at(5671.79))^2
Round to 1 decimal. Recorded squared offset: 0.7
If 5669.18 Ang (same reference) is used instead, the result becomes 0.8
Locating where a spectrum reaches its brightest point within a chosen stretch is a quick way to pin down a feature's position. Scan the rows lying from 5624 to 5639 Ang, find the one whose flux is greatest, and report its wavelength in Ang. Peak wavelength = 5632.74 Ang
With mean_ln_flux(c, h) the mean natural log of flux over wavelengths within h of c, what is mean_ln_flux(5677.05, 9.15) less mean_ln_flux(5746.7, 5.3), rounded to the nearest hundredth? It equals -0.03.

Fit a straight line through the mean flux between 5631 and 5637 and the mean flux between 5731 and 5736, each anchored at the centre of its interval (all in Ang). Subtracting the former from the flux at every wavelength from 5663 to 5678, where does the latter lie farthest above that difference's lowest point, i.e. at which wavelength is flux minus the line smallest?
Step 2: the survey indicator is 5666.57 Ang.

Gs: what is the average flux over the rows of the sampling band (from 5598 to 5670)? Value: 28.6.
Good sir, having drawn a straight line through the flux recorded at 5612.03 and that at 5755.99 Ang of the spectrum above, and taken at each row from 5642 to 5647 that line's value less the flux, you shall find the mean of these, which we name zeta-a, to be 3.5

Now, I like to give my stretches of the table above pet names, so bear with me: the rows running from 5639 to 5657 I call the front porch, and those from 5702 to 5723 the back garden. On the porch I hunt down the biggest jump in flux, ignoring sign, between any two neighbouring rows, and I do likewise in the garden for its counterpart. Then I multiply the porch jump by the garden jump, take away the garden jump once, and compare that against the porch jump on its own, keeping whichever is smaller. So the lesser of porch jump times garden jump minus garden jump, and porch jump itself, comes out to 3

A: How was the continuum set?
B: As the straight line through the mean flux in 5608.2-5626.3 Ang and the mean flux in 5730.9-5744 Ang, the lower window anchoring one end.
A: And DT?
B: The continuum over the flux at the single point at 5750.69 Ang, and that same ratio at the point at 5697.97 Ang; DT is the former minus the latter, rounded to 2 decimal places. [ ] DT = -0.22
